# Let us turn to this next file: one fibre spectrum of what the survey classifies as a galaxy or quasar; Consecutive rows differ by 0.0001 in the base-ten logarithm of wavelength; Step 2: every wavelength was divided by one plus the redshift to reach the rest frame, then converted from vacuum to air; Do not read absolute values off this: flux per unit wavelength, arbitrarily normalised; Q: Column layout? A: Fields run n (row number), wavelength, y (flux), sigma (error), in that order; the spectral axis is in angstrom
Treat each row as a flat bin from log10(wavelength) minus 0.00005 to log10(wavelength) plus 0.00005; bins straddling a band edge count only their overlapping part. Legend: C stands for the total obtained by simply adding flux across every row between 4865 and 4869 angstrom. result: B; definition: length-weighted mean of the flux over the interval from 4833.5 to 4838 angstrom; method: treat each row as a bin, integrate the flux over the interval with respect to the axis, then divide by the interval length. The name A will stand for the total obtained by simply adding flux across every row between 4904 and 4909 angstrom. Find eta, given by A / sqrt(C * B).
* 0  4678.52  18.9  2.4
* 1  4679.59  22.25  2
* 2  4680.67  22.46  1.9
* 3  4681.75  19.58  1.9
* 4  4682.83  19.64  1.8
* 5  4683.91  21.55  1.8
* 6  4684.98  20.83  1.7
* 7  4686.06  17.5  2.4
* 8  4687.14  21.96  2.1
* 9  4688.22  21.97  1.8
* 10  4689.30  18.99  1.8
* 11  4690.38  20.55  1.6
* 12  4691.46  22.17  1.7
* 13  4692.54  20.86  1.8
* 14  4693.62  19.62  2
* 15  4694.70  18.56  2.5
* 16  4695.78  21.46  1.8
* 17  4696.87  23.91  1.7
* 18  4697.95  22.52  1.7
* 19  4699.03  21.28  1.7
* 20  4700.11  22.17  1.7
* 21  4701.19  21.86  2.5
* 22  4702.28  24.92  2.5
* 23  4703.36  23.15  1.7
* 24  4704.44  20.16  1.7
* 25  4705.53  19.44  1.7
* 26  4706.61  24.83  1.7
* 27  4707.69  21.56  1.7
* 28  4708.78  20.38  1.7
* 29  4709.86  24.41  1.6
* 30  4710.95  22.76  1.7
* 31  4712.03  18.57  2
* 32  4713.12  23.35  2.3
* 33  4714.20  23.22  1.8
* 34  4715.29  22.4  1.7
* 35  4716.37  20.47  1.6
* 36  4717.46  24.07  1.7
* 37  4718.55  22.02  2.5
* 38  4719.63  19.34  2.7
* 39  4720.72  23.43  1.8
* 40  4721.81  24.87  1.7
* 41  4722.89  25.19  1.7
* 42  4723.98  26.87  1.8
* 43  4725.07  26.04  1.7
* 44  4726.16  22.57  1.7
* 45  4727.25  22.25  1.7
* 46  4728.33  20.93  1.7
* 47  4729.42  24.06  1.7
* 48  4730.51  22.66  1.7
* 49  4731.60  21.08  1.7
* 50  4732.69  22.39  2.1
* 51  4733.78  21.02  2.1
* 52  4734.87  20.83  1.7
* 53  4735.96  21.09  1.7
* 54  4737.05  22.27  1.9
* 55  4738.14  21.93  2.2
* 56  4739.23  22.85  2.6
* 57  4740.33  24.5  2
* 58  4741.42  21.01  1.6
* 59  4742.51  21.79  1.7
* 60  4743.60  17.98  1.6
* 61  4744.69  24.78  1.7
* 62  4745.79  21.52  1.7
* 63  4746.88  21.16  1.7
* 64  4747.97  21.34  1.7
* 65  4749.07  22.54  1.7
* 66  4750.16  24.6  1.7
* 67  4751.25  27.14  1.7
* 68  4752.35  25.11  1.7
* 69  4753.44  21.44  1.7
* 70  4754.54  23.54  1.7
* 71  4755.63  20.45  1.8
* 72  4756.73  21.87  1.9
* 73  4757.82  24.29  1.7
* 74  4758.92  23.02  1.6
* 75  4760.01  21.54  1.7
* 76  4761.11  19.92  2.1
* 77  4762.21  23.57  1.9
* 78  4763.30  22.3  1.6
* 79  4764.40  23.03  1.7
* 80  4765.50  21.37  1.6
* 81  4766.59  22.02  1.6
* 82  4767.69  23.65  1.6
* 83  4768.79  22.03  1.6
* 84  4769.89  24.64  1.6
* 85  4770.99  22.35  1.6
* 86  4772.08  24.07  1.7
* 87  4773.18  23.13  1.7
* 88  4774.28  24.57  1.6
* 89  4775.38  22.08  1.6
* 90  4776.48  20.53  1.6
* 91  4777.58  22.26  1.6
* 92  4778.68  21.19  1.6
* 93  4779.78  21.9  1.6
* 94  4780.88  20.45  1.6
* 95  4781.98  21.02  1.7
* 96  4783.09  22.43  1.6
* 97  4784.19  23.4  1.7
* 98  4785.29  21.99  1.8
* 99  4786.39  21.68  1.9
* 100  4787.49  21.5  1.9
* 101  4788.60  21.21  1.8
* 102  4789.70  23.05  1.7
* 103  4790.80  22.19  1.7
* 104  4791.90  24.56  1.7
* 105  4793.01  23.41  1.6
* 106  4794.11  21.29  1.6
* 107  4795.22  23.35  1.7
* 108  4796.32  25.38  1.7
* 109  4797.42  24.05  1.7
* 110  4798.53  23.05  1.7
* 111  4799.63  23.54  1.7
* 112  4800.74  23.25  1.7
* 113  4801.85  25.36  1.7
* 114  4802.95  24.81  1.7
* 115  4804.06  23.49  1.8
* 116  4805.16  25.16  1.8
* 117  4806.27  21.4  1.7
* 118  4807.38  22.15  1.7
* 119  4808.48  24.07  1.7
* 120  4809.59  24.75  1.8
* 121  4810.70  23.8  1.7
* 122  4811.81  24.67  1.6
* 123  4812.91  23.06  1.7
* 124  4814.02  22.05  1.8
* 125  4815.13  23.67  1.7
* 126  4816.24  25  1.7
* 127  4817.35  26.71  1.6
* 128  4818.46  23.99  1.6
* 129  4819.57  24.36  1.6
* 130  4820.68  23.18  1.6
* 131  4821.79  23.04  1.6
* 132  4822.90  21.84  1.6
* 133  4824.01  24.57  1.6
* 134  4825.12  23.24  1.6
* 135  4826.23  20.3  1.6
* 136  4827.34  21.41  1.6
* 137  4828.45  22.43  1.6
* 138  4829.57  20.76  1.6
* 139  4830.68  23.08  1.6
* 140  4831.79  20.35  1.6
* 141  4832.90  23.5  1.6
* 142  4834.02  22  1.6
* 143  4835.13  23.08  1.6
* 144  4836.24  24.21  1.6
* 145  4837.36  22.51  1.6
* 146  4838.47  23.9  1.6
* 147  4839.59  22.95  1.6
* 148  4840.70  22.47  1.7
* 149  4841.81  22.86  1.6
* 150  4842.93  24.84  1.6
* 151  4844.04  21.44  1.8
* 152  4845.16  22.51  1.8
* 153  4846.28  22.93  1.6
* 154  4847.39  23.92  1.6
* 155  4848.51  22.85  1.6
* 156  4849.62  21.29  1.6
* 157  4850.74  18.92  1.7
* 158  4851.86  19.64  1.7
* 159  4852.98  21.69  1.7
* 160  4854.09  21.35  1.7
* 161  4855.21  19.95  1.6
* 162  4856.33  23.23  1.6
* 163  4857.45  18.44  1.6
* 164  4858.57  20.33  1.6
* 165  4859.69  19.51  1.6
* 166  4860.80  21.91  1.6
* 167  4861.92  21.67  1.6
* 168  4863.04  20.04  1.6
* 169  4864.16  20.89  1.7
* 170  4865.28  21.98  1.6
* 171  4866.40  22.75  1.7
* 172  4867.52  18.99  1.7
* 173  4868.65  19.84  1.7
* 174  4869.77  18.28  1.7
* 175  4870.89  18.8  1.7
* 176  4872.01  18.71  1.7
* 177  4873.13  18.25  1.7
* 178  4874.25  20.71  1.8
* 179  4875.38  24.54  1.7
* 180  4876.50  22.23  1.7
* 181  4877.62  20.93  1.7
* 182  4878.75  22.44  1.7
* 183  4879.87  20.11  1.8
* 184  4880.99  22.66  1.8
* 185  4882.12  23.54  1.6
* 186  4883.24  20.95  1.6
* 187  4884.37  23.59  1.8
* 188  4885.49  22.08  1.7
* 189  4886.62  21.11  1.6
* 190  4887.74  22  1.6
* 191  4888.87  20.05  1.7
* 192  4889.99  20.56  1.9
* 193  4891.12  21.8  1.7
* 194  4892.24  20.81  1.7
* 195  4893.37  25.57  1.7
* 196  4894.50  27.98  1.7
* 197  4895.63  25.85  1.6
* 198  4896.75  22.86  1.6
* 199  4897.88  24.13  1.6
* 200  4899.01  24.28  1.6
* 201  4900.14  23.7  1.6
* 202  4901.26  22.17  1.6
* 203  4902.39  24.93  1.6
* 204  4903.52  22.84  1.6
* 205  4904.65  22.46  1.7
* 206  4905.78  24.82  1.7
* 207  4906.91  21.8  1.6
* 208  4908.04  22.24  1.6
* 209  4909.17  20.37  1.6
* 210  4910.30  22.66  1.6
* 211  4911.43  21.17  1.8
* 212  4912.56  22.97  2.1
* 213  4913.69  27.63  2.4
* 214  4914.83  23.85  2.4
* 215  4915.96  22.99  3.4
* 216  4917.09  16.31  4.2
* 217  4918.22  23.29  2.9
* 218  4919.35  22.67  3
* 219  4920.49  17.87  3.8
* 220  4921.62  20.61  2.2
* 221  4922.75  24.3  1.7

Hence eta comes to 2.08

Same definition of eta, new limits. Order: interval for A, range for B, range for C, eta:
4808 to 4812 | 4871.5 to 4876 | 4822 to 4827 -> 2.26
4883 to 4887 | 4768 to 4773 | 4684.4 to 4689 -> 2.00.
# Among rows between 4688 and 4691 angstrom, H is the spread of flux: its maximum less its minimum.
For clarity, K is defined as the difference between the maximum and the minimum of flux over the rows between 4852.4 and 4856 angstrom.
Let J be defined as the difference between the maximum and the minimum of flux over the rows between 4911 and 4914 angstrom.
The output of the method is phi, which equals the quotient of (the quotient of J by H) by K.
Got 1.2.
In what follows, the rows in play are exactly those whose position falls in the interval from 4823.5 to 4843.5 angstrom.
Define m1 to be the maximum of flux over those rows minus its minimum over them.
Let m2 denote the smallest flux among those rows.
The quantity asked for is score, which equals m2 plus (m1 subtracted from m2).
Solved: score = 36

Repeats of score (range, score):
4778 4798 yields 36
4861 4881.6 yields 30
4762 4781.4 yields 37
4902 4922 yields 21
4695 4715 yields 31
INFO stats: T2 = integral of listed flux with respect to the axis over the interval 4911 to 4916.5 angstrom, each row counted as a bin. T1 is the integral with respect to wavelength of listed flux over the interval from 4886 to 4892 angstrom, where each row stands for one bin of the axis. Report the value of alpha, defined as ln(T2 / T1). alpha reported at 0.03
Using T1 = 127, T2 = 131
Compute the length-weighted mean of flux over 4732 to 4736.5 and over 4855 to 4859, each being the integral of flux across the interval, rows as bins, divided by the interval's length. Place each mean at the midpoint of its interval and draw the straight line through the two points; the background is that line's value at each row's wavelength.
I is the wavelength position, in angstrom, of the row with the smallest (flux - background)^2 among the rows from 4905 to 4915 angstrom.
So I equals 4909.17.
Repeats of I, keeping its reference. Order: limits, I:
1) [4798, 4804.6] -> 4798.53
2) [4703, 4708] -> 4707.69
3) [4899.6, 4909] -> 4906.91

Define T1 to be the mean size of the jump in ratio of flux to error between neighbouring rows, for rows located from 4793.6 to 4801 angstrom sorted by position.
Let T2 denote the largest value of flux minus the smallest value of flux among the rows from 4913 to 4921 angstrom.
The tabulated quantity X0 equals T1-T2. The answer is -10.7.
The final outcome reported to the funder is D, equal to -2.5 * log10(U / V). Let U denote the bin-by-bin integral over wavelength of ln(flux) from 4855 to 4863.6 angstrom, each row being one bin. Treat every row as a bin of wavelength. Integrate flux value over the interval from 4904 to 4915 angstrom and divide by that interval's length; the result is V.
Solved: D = -0.1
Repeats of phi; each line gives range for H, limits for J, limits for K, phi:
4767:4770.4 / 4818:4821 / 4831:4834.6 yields 0.1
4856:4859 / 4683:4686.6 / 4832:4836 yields 0.6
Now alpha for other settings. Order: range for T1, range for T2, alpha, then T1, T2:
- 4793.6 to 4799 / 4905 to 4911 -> 0.06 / 127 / 134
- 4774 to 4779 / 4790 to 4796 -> 0.23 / 110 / 138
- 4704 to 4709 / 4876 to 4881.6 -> 0.13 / 107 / 121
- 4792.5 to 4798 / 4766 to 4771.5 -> -0.02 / 129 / 126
